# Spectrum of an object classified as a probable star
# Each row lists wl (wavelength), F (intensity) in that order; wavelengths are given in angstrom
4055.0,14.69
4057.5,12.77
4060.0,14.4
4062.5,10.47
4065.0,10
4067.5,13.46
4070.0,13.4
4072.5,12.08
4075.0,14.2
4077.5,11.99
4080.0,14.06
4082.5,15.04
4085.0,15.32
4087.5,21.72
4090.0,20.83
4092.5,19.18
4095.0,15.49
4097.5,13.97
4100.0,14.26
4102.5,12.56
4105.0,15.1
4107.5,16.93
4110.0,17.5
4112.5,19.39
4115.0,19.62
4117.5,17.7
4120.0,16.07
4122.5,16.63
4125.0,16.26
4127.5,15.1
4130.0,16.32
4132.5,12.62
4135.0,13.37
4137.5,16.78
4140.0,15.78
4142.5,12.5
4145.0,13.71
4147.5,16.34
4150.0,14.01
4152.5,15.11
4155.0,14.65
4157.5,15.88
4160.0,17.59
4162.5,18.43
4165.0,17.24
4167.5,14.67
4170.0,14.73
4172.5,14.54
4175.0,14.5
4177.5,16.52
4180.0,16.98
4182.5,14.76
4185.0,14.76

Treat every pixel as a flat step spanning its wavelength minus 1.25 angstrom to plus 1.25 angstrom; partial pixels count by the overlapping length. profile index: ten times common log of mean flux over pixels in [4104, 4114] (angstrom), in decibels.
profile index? 12.4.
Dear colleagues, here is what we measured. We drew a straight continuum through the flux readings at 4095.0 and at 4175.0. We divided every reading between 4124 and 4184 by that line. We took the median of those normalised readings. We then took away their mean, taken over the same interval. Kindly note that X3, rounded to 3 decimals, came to -0.017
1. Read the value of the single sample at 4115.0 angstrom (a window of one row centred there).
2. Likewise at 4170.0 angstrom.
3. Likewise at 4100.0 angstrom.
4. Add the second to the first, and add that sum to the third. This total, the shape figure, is 49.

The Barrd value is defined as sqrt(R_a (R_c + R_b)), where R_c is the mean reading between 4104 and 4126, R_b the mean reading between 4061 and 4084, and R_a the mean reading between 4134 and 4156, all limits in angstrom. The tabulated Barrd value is 21.0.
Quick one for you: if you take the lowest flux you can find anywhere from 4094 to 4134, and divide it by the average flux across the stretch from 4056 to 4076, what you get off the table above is 1.00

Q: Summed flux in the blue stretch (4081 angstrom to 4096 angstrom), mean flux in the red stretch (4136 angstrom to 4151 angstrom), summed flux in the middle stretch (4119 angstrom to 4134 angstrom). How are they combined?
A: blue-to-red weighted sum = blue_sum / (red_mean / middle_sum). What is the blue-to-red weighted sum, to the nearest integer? 674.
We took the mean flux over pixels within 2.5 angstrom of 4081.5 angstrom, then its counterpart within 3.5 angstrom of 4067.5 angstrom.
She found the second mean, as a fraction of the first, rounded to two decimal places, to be 0.84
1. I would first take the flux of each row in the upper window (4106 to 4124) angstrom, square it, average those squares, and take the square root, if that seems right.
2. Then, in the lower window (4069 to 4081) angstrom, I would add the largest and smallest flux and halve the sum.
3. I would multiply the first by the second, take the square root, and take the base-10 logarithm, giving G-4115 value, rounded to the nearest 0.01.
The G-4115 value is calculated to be 1.18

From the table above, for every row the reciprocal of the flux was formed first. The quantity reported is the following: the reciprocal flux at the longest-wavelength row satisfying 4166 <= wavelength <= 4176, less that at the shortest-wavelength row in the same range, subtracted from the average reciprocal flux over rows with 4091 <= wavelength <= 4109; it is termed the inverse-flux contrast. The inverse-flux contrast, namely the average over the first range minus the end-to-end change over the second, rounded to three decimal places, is 0.065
